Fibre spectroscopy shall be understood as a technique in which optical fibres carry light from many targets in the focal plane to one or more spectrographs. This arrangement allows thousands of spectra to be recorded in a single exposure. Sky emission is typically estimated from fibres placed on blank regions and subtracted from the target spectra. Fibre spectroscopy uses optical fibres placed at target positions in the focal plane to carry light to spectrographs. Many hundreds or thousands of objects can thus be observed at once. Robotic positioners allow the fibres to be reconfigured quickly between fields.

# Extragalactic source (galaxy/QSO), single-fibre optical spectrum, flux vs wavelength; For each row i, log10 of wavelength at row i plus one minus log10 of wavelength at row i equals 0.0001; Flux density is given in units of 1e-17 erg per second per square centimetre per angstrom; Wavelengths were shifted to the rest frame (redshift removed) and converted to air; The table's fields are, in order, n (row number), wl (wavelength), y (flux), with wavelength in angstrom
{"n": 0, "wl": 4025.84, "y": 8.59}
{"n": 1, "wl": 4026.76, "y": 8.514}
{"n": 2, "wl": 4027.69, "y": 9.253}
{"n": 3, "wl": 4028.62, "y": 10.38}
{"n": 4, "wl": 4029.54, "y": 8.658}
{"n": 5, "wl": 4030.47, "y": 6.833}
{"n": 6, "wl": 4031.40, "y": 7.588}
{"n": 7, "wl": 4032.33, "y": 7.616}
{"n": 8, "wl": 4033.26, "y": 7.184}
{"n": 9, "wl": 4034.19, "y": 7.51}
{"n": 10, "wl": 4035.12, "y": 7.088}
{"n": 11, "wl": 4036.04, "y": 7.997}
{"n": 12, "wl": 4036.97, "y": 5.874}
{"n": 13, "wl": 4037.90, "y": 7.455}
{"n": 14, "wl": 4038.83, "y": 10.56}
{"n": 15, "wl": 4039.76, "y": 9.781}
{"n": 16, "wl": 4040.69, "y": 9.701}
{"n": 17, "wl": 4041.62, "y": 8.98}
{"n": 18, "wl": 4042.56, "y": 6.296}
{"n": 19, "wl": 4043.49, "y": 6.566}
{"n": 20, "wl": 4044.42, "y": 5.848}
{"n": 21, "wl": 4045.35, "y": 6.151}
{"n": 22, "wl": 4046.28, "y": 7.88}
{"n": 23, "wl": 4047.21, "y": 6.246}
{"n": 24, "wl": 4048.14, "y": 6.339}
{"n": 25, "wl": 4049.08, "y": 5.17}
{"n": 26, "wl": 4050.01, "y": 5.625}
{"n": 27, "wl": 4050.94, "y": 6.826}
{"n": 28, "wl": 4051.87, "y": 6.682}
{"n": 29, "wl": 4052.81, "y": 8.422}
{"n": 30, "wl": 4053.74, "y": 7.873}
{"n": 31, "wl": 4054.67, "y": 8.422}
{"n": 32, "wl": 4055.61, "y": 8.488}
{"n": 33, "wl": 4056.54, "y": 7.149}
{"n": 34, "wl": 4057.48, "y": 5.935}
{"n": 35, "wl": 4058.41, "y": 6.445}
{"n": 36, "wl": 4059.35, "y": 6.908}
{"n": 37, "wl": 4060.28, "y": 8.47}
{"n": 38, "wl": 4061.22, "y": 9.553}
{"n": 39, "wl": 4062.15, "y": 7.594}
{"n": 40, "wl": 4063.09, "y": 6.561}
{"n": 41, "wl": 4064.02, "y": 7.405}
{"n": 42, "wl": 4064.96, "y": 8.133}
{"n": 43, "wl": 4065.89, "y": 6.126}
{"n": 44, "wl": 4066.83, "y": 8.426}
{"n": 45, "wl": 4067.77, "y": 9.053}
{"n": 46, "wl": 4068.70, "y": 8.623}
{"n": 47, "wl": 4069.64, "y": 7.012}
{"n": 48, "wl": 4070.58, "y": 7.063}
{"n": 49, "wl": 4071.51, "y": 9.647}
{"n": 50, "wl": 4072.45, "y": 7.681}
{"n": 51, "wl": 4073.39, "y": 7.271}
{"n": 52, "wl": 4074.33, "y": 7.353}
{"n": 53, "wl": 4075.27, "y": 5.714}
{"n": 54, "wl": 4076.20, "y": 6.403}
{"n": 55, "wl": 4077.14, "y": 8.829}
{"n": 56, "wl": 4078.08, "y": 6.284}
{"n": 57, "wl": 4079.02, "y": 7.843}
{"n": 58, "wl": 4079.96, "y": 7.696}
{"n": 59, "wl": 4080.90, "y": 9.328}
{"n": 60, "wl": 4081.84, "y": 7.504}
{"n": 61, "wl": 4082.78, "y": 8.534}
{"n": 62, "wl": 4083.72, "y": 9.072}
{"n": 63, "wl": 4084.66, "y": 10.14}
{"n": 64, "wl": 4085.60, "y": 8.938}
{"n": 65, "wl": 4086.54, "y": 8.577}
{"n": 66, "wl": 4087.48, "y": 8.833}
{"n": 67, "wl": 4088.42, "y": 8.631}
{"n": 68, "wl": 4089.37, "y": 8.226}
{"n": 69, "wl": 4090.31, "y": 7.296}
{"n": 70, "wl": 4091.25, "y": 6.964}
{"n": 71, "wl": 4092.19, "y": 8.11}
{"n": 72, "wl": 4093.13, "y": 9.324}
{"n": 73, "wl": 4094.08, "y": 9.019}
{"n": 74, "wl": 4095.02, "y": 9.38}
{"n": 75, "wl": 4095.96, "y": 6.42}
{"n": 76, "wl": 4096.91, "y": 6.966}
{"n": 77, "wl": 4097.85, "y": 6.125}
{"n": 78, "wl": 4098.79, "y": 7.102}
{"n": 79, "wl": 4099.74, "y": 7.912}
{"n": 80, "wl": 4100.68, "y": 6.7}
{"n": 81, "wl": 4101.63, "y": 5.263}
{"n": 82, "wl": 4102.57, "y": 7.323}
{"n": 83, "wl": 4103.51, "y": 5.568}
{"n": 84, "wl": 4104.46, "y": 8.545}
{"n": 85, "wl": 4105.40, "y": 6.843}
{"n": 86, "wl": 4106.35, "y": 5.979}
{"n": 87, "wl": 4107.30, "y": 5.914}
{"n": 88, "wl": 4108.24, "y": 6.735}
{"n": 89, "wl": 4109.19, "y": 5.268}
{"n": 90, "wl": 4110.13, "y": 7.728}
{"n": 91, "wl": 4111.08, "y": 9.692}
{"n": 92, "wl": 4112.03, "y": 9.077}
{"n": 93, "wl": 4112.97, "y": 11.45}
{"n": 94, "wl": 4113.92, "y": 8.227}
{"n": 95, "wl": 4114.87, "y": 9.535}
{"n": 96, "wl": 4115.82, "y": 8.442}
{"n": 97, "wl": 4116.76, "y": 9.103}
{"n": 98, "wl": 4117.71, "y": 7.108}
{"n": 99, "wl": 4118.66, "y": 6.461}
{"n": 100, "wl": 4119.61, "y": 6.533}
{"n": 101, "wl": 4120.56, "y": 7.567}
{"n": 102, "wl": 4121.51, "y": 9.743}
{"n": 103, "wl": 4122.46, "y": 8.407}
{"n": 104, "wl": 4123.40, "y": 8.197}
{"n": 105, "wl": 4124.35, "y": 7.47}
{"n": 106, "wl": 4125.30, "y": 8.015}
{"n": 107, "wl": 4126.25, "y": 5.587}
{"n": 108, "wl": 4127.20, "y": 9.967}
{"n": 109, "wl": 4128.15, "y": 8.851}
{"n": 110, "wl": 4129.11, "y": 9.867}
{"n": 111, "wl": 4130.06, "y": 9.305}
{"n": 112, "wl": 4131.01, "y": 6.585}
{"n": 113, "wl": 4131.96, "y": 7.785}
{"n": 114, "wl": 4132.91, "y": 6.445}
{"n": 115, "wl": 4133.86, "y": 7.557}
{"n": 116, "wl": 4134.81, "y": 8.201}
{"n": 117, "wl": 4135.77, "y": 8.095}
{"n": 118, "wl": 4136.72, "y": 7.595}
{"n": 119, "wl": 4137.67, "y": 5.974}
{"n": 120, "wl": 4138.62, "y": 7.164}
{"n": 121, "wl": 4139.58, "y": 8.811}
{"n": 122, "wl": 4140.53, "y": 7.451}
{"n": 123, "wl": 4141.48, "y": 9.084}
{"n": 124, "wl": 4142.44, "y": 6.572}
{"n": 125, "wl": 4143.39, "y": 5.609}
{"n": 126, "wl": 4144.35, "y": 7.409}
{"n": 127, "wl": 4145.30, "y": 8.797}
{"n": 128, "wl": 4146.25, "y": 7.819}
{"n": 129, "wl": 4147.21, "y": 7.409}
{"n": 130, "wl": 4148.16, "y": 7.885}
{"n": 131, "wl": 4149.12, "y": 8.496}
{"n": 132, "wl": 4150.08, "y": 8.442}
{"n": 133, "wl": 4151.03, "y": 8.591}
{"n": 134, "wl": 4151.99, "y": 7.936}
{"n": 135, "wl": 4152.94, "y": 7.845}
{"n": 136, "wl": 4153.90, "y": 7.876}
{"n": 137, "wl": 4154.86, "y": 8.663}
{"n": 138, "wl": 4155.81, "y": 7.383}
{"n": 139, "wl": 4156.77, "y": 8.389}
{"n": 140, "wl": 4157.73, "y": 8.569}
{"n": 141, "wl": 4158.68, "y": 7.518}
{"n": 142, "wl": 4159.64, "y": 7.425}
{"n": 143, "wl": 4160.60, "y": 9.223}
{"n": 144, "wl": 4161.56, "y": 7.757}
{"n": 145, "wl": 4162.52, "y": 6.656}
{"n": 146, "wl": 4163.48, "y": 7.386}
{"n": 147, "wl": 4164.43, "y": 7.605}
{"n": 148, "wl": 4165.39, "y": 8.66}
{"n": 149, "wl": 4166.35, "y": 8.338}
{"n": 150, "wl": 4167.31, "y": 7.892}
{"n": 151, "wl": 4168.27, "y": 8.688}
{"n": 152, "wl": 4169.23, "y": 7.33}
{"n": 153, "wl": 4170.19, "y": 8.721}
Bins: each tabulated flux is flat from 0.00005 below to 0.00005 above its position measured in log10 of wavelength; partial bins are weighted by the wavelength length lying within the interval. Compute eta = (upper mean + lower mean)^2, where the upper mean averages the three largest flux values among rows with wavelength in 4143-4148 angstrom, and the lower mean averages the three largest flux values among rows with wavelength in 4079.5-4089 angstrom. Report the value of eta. 307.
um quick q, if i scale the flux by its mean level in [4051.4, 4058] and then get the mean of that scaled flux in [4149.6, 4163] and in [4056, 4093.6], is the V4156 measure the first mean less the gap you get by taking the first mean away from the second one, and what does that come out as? 1.08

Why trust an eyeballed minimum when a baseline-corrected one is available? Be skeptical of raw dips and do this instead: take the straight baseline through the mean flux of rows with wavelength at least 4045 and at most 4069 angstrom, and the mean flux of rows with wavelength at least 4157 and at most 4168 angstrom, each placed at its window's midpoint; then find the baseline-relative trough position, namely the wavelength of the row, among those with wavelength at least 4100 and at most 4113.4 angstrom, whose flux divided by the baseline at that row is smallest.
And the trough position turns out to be 4109.19 angstrom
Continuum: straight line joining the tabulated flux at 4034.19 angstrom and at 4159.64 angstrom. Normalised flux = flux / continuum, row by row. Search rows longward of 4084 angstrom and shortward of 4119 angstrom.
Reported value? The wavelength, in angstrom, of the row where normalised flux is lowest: 4101.63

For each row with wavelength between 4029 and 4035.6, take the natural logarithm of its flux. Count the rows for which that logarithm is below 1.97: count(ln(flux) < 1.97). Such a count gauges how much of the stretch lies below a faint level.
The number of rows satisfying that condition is 2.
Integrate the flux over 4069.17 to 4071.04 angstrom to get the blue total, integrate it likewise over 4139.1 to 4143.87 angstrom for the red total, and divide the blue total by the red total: 0.4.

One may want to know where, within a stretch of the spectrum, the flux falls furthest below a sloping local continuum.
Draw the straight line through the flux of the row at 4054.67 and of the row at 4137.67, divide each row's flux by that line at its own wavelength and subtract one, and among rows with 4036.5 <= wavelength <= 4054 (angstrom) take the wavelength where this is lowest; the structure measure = 4049.08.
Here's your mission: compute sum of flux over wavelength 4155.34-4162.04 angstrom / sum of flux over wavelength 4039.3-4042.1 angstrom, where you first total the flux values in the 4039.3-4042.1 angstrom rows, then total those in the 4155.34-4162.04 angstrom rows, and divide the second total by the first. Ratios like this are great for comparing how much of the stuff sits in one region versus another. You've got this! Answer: 2.0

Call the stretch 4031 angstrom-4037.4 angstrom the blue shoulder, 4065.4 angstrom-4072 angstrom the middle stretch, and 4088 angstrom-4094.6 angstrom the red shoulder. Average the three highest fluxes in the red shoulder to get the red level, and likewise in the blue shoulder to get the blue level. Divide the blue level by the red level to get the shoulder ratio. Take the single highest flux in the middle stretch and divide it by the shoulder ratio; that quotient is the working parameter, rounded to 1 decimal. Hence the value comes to 11.2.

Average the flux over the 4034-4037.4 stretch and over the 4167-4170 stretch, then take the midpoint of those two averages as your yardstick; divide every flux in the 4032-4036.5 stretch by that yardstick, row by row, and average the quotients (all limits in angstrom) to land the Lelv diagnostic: 0.99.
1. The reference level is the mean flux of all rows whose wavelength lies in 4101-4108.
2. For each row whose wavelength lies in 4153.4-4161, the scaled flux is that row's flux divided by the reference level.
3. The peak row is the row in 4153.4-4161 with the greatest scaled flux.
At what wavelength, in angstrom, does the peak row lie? 4160.60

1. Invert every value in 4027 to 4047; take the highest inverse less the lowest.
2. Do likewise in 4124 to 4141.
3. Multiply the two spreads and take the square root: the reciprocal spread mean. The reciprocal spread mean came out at 0.077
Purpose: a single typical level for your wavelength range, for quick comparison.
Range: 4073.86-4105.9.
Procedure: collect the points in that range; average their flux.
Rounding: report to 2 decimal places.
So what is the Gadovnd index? 7.73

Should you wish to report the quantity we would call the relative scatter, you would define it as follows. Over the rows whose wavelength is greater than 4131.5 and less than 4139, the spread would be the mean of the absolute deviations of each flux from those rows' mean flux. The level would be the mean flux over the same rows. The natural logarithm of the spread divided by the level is -2.5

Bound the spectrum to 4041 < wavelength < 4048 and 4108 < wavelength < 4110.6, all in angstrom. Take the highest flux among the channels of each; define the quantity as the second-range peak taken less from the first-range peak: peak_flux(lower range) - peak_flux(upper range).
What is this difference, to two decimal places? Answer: 1.25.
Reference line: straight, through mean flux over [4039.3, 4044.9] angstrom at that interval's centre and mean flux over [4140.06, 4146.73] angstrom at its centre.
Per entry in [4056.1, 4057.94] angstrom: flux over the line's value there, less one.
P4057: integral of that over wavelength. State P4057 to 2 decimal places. -0.30 angstrom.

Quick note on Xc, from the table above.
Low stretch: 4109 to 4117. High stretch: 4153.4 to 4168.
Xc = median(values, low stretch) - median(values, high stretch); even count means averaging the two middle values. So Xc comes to 1.2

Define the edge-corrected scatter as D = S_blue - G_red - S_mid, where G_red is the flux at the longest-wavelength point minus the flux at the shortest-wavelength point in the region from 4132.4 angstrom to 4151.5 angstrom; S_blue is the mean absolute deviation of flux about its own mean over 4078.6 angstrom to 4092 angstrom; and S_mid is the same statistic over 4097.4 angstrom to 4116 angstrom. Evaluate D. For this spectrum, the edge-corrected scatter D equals -2.8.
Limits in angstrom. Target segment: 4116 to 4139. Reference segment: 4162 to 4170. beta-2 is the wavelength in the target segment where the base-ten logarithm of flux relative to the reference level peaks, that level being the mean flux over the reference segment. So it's 4127.20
